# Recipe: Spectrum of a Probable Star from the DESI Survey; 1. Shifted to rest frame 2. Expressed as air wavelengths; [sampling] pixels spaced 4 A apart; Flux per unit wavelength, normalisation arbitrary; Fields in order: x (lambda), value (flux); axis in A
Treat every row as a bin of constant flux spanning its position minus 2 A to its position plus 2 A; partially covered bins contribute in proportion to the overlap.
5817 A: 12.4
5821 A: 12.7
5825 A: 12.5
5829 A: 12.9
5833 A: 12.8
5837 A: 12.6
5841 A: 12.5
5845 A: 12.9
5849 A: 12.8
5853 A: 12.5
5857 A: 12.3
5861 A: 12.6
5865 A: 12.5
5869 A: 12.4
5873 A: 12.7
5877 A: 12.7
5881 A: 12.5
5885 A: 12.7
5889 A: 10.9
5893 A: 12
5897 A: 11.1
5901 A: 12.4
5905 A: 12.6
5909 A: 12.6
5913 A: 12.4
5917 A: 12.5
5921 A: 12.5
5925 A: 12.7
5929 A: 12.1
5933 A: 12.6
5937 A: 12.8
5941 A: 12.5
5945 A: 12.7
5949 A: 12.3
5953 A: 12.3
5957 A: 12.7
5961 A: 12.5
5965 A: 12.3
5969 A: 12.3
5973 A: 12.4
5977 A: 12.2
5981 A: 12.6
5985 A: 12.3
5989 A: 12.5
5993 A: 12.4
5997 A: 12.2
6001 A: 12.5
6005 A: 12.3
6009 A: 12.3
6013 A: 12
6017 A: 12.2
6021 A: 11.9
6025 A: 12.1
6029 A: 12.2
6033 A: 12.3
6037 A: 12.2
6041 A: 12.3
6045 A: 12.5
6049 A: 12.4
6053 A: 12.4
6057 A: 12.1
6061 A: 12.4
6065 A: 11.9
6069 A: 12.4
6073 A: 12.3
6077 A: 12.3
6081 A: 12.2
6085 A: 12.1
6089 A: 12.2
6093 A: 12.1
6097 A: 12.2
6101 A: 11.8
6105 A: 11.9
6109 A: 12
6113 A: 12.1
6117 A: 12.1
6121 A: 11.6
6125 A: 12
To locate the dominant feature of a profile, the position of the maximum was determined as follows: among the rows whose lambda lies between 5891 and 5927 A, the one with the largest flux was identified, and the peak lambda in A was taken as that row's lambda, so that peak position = 5925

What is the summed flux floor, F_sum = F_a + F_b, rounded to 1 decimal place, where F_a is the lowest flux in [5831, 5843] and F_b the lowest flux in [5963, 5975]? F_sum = 24.8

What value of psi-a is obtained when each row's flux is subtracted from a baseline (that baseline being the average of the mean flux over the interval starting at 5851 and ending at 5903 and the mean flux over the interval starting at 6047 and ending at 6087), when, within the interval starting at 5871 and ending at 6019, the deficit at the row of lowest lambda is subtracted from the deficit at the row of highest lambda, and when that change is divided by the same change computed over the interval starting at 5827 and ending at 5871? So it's 1.0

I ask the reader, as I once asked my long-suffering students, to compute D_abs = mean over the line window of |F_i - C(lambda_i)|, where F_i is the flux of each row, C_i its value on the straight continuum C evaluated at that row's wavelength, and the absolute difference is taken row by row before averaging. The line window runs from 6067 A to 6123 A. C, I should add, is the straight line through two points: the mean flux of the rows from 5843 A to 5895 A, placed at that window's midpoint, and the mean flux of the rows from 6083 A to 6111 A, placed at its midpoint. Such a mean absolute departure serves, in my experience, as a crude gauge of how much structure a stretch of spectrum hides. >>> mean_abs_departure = 0.160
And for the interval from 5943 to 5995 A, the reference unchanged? 0.173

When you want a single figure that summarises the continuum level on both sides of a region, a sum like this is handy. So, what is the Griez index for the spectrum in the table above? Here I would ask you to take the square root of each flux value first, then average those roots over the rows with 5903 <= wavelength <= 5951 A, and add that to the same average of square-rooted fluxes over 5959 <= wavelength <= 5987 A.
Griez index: 7.06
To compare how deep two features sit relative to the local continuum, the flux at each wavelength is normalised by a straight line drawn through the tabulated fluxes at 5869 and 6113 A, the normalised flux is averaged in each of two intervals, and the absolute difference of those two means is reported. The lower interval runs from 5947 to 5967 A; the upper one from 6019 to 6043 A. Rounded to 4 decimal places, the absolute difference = 0.0132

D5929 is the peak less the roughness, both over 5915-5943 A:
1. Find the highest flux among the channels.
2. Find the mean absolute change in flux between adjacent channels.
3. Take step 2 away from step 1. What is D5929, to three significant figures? 12.5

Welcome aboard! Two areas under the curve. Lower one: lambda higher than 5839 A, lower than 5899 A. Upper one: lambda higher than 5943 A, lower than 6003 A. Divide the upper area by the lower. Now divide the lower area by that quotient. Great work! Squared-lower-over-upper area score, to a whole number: 736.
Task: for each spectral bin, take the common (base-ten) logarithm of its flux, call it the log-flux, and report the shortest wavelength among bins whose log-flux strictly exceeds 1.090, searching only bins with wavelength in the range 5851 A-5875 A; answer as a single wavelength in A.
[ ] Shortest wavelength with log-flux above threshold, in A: 5853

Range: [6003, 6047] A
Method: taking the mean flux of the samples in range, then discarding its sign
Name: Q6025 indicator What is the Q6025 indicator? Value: 12.2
